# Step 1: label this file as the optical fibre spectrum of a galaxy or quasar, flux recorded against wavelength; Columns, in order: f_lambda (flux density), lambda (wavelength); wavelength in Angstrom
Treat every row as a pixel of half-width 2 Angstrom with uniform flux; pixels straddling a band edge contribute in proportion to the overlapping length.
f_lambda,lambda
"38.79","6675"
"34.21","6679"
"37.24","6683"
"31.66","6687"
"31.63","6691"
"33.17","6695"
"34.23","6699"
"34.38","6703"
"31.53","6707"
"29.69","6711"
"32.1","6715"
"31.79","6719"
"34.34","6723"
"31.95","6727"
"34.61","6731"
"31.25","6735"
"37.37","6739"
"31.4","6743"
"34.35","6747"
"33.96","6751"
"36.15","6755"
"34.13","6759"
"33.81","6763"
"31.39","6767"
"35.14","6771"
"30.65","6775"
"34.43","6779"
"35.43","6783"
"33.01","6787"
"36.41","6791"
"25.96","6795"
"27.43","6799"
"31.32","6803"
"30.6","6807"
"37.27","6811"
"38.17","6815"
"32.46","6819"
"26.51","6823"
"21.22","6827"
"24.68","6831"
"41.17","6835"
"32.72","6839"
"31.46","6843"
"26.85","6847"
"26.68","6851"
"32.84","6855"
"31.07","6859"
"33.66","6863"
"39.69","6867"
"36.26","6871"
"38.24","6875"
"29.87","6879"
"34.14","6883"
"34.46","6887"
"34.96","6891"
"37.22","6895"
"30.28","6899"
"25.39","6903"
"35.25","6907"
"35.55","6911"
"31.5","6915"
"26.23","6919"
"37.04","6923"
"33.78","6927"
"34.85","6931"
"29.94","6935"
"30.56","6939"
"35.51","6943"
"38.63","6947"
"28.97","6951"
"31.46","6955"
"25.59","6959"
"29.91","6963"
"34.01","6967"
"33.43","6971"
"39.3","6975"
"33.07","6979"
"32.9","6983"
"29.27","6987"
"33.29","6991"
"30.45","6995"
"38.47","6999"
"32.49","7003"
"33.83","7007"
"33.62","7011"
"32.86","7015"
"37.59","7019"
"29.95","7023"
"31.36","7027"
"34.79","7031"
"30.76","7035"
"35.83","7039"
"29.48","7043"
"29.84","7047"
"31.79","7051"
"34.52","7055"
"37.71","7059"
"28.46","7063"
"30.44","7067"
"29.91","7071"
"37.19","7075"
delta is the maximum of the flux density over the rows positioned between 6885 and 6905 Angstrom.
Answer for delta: 37.22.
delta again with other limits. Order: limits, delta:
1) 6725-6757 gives 37.37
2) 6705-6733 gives 34.61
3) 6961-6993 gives 39.3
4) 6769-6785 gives 35.43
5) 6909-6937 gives 37.04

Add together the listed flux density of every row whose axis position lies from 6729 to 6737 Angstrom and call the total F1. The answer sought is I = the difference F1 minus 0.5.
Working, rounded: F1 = 66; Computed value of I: 65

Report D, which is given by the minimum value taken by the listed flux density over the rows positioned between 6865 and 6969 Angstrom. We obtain 25.39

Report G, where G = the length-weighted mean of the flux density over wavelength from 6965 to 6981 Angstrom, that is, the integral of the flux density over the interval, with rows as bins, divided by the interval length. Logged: 35.0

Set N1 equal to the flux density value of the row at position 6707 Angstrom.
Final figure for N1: 31.53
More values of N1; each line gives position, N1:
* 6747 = 34.35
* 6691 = 31.63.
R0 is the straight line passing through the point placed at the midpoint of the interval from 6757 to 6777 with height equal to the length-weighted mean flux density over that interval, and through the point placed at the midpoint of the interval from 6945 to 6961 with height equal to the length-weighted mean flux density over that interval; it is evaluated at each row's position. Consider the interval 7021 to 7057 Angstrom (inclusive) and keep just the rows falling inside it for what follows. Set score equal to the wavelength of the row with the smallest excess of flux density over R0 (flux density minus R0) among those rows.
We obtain 7043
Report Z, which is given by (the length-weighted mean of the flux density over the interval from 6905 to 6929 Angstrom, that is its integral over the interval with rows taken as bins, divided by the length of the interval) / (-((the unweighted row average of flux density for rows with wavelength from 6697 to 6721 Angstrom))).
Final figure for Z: -1.03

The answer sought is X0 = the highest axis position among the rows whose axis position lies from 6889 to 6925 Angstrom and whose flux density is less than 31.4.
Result 6919 Angstrom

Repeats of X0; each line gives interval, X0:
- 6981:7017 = 6995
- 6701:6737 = 6735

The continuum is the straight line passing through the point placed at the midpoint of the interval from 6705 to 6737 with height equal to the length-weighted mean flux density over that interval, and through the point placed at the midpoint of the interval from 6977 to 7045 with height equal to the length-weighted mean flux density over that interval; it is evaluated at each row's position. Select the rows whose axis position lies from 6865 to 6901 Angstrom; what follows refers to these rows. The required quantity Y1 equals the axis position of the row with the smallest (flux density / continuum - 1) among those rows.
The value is 6879 Angstrom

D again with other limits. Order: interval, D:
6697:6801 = 25.96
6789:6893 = 21.22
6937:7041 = 25.59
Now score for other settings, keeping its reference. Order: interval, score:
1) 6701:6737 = 6711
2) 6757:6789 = 6775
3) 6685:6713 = 6711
